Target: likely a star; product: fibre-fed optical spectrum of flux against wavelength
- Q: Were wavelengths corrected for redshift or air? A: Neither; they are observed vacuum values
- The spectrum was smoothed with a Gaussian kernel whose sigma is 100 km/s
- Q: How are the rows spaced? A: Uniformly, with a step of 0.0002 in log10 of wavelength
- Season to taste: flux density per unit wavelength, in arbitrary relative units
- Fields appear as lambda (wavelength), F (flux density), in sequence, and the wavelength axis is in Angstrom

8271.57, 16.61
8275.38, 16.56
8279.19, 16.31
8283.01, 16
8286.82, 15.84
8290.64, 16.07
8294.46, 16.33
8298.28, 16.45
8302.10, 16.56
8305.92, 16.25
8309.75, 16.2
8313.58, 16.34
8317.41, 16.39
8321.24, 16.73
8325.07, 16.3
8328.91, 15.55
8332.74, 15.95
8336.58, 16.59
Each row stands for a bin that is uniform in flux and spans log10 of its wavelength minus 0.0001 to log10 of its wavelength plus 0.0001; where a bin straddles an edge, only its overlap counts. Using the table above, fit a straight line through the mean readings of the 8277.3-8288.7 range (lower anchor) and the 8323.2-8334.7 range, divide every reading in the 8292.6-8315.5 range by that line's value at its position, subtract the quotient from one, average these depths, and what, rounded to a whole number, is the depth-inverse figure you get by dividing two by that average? -89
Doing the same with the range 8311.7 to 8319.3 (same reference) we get -80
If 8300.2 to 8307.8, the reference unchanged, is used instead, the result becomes -78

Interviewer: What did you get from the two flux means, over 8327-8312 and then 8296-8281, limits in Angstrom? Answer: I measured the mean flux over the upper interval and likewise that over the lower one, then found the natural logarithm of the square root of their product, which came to 2.788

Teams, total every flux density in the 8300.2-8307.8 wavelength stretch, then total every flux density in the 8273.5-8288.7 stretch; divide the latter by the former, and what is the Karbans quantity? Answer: 2.0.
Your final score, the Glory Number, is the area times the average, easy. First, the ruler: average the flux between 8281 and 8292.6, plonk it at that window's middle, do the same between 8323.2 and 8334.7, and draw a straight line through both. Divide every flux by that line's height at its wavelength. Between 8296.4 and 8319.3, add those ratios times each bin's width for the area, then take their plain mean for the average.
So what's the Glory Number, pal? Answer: 24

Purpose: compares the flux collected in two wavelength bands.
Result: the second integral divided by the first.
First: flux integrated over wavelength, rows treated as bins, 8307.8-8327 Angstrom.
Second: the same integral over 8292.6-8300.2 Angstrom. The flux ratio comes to 0.4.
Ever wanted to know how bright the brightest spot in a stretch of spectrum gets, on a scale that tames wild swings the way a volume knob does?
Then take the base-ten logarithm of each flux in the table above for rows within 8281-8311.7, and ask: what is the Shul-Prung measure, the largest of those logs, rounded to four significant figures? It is 1.219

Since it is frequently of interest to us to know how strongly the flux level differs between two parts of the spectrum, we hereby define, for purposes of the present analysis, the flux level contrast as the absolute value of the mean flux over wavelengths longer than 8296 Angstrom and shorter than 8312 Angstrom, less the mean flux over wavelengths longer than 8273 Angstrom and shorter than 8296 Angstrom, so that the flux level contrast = 0.18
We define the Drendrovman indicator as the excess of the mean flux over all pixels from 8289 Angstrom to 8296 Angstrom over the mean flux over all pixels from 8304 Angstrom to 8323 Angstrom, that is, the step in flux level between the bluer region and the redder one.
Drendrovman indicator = -0.18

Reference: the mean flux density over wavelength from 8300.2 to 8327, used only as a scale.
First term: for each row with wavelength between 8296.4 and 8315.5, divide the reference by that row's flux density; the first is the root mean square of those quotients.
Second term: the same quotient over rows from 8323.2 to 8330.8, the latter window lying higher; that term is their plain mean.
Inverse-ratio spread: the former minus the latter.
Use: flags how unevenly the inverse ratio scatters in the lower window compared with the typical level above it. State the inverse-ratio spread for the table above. -0.03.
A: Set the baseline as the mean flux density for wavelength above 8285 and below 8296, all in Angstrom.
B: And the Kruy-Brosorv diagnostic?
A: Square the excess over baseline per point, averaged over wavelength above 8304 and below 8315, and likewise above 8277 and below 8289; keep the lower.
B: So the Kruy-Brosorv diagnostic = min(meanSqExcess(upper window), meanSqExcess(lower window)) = 0.04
